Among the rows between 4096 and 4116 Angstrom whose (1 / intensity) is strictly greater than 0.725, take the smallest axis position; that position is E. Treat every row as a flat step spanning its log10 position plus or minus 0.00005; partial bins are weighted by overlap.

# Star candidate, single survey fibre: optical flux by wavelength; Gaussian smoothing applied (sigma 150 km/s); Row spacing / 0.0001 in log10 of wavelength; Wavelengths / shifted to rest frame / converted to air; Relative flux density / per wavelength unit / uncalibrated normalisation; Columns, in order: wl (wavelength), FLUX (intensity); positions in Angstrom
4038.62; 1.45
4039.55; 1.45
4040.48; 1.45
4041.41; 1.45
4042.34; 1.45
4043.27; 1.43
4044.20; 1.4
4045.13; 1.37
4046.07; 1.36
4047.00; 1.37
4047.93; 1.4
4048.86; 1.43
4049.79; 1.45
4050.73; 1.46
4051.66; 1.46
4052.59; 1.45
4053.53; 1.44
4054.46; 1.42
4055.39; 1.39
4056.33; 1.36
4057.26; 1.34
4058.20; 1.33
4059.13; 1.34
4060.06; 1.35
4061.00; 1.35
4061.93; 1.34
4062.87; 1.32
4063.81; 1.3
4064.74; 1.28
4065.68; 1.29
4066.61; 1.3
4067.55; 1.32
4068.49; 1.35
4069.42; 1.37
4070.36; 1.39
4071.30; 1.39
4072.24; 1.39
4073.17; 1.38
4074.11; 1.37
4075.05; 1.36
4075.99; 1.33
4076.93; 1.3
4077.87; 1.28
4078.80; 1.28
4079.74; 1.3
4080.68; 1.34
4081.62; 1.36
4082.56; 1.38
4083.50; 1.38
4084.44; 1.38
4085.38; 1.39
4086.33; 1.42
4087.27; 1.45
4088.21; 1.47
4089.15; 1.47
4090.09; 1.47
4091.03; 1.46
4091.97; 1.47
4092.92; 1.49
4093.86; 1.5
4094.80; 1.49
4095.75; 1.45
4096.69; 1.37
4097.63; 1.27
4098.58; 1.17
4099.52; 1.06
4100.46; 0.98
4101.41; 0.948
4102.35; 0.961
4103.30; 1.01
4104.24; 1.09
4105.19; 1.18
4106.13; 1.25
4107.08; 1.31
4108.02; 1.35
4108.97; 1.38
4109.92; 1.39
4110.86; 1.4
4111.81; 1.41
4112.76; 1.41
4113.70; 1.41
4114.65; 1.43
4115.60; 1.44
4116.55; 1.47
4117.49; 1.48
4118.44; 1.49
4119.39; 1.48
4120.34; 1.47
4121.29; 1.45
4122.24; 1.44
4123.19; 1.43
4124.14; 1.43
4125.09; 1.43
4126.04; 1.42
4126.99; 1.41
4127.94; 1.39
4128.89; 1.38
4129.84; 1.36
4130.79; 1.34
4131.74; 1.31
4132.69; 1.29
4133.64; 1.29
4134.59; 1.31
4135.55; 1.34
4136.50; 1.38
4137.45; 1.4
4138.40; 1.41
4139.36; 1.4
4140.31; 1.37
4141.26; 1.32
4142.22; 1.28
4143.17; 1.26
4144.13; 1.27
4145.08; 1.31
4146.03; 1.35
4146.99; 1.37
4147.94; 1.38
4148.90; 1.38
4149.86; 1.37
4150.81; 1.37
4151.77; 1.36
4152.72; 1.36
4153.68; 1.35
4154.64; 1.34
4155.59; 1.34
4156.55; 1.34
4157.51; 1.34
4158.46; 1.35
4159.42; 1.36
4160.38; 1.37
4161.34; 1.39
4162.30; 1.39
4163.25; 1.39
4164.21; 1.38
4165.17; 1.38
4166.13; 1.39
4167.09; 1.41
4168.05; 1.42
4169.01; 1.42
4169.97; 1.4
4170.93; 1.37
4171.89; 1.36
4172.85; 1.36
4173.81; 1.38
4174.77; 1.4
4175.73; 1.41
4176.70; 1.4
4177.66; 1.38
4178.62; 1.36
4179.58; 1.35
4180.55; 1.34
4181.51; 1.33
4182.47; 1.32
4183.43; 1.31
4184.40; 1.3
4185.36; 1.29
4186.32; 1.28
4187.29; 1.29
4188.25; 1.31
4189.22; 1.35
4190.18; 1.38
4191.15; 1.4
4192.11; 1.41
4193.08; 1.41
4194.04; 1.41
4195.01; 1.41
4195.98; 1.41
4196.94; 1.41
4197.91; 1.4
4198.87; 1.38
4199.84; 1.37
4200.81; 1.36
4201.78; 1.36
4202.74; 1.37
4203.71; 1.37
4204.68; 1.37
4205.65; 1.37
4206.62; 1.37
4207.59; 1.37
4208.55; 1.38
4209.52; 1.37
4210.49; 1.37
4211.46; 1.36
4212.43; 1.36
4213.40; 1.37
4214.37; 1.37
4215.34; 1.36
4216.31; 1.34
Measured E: 4096.69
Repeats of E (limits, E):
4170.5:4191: 4170.93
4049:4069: 4056.33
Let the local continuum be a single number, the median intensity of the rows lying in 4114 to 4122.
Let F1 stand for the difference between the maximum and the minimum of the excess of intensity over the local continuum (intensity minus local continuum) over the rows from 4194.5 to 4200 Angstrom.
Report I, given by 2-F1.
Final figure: 1.96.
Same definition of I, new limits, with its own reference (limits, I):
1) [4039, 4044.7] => 1.95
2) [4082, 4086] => 1.99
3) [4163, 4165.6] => 1.99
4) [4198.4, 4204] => 1.98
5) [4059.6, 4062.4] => 1.99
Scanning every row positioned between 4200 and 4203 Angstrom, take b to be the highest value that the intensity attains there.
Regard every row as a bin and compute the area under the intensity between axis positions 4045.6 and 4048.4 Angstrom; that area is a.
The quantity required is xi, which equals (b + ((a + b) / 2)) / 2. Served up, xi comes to 1.99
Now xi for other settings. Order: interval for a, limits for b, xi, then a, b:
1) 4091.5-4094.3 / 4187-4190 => 2.05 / 4.2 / 1.35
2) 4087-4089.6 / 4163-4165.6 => 2.00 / 3.8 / 1.39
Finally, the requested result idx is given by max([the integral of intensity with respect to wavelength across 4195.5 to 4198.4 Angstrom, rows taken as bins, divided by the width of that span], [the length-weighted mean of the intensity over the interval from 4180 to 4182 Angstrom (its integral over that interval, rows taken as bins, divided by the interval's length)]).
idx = 1.41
